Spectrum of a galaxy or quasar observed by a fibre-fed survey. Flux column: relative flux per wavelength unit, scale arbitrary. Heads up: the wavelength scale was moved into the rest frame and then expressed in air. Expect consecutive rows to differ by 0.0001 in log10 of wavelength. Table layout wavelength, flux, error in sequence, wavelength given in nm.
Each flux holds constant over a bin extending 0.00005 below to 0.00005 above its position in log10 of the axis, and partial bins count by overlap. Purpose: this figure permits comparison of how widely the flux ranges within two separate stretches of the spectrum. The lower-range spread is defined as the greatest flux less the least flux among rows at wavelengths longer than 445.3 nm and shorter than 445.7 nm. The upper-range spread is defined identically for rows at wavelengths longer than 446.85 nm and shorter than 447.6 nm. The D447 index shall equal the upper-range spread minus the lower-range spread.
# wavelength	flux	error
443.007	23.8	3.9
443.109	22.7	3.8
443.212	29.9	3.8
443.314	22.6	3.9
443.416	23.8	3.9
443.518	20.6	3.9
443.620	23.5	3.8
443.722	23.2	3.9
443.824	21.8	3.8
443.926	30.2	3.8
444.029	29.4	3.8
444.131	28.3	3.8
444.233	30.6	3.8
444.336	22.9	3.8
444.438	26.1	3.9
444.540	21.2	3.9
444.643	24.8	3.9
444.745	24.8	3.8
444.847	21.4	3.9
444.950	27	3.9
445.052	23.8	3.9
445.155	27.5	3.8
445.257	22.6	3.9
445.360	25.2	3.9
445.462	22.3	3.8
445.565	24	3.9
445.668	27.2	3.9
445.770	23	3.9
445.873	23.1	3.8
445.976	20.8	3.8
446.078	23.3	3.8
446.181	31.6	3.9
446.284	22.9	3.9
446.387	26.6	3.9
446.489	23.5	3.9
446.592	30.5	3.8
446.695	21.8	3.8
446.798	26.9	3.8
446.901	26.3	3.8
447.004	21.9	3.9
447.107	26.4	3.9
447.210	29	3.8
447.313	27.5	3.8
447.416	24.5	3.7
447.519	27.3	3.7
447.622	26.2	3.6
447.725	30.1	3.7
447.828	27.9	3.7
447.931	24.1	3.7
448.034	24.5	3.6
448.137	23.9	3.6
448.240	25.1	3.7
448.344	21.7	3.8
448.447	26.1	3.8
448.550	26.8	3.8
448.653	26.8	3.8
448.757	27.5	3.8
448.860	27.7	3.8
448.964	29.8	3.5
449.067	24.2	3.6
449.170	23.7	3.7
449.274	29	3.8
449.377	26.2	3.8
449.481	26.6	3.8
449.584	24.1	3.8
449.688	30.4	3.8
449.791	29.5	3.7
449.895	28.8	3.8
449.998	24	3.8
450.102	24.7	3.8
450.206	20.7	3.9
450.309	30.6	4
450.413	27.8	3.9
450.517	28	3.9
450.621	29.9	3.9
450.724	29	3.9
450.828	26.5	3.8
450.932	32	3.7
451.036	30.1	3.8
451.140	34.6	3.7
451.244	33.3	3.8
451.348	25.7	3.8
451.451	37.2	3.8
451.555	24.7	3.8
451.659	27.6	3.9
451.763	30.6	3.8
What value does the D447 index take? 2.2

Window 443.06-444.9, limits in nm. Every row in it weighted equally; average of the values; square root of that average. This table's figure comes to 4.99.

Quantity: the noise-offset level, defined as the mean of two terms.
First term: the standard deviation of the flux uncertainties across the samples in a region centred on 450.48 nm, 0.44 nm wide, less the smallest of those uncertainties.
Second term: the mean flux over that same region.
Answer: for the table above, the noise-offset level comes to 12.6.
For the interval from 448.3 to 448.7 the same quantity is 10.8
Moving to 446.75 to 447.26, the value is 11.2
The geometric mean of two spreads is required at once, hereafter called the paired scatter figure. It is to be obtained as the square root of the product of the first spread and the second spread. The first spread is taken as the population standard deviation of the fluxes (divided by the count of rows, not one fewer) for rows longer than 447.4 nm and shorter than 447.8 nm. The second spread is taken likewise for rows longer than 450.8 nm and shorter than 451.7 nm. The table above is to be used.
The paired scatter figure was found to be 2.9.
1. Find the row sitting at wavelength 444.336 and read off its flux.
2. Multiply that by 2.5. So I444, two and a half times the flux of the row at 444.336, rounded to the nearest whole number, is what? 57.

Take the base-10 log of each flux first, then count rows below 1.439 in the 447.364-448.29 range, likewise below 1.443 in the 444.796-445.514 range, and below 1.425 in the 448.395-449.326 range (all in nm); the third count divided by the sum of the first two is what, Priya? 0.2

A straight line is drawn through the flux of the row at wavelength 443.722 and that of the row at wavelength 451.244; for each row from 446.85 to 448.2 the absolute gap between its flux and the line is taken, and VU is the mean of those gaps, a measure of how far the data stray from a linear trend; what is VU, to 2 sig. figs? 2.6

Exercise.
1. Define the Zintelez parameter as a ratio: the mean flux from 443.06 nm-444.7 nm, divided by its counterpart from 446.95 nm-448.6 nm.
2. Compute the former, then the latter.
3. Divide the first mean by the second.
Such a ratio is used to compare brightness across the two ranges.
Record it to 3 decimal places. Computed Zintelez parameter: 0.972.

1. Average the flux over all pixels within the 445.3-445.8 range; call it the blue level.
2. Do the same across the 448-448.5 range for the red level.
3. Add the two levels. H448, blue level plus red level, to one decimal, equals 48.6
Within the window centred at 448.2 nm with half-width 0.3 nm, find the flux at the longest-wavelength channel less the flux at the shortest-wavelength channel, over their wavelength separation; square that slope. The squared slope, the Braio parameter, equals 15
